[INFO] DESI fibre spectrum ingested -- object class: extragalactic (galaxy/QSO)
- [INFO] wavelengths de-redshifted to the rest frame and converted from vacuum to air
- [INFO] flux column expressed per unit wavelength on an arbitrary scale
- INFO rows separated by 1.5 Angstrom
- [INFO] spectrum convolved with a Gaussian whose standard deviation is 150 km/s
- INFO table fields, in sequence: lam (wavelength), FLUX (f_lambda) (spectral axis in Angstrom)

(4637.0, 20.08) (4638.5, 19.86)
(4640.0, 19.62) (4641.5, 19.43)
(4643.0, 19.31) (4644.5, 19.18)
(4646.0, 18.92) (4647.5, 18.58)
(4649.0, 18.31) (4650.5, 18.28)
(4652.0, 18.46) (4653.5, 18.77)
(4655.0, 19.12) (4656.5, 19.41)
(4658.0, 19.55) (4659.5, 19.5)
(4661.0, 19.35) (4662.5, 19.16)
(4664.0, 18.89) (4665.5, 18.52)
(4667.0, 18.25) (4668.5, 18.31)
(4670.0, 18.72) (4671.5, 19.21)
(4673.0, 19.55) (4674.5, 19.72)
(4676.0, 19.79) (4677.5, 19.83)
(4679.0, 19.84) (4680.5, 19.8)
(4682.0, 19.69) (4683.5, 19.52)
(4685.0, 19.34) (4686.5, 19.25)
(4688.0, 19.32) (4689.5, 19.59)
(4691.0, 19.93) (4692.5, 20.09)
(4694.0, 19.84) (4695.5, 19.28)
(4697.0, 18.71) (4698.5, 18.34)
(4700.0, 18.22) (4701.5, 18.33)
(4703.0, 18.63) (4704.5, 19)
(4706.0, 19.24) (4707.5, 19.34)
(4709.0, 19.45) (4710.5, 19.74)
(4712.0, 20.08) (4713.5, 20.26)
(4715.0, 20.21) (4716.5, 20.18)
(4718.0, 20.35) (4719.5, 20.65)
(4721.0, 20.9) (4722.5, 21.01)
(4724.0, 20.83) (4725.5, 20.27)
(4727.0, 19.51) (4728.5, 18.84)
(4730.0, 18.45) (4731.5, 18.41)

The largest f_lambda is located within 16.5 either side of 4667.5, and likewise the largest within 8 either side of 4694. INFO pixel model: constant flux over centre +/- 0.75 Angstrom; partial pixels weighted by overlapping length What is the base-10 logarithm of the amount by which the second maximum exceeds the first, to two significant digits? -0.60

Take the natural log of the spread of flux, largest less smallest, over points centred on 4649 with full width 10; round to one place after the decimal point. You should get -0.1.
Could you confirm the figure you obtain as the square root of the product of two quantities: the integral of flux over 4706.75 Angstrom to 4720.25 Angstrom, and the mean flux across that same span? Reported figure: 73.6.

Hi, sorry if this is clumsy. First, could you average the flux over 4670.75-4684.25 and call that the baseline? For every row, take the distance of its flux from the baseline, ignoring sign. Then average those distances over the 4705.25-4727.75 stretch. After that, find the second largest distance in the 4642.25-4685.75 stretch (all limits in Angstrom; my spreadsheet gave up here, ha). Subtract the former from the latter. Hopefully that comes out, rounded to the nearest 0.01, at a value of 0.76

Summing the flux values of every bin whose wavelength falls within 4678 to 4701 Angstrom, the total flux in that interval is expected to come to 291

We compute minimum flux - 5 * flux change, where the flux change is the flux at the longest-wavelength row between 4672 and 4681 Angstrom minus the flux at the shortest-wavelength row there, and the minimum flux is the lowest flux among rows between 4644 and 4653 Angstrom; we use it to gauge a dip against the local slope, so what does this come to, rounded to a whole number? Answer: 17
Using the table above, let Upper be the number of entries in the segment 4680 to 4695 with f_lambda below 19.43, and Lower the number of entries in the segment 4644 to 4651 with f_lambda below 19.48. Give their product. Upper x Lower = 15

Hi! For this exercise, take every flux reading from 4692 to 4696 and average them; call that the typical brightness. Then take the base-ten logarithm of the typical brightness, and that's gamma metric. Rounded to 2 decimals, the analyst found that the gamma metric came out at 1.30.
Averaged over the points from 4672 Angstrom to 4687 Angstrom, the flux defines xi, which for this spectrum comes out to 19.6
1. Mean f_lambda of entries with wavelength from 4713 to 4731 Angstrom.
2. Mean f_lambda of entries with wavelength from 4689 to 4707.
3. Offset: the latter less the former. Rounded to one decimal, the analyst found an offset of -1.0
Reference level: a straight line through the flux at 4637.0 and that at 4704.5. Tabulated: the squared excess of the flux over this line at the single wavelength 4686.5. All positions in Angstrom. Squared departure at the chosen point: 0.0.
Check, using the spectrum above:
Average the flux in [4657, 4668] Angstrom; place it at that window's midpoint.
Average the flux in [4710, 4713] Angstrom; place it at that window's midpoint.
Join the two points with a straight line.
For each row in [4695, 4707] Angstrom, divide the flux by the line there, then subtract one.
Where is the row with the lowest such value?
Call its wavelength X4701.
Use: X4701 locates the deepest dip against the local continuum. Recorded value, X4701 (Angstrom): 4700.0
